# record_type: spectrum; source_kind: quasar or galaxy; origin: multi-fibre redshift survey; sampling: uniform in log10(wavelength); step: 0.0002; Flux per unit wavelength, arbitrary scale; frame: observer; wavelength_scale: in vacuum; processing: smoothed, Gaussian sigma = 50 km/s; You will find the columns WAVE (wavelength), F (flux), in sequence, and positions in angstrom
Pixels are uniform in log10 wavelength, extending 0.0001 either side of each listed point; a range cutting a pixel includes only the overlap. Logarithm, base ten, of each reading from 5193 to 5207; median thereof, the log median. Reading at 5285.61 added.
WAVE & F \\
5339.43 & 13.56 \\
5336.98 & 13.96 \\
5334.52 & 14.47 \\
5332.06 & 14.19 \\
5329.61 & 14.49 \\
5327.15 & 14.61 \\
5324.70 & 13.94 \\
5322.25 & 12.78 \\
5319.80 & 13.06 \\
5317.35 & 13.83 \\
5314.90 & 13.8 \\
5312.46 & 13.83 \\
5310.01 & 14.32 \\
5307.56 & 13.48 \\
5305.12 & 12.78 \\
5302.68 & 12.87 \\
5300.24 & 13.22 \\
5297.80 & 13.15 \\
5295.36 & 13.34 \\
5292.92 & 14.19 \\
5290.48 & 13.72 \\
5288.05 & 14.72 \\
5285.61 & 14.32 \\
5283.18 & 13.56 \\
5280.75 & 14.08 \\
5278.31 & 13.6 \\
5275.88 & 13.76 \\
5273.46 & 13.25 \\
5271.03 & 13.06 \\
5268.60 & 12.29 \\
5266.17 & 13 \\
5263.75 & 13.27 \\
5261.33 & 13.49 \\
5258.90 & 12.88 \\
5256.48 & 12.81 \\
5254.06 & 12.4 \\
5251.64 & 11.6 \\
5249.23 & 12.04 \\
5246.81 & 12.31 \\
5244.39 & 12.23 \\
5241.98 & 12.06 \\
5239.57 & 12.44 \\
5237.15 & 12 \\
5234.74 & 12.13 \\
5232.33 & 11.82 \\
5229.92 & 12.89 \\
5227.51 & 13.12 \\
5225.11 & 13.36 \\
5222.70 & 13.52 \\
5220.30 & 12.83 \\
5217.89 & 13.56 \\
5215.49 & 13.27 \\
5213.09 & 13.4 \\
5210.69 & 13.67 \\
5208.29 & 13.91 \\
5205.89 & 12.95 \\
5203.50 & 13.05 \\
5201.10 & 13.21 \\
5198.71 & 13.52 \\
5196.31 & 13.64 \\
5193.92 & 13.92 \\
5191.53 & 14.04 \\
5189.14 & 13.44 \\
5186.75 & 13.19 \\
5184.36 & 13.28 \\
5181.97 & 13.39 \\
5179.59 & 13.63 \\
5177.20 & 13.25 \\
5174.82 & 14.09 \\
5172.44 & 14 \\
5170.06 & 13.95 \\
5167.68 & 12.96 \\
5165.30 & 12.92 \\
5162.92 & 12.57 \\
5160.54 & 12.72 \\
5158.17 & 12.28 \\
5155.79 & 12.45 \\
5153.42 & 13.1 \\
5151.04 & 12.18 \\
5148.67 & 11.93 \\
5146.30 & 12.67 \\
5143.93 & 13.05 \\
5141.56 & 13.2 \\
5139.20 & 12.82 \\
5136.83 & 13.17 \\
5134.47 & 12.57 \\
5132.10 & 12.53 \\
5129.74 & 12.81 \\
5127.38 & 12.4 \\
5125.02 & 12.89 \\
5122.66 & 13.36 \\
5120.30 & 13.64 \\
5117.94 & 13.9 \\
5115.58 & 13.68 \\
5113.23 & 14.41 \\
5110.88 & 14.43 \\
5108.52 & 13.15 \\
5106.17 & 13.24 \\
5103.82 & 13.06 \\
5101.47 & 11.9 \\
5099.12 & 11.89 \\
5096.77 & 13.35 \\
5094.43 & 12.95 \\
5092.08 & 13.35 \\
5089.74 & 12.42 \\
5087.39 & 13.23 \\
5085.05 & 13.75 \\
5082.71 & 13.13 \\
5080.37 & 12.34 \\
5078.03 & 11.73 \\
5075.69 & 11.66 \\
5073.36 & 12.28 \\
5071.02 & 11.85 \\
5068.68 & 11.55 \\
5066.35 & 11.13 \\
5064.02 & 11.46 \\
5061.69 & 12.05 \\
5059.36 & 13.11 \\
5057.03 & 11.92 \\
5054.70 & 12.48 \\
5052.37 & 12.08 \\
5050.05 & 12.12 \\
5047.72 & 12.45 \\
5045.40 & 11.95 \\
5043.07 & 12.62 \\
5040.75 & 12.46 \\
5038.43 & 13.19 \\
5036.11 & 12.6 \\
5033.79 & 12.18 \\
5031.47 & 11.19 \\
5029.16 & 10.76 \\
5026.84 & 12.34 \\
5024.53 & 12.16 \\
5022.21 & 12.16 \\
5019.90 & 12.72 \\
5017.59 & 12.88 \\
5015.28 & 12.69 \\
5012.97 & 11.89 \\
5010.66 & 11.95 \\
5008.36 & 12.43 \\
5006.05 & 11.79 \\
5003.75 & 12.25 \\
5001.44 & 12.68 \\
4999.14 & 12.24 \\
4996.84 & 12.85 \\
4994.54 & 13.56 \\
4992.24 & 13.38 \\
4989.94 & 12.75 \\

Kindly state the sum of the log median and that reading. 15.4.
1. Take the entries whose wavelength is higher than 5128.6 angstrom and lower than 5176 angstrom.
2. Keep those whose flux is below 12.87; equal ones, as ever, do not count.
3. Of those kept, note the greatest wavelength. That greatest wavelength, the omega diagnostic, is 5162.92 angstrom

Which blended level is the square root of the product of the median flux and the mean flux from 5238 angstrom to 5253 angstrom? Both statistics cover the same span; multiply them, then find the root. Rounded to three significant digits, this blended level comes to 12.1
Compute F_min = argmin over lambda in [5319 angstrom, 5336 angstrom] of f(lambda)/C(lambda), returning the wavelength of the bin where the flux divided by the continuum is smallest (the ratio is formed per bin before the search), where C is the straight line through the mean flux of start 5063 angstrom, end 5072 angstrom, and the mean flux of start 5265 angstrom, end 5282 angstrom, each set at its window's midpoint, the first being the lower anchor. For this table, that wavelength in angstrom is 5322.25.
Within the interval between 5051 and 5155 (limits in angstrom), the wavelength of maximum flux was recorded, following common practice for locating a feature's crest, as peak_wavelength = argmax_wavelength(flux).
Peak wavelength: 5110.88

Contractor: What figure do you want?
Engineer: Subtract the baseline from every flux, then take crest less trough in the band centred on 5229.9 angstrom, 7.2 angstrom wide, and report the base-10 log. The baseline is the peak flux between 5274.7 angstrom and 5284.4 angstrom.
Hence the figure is 0.1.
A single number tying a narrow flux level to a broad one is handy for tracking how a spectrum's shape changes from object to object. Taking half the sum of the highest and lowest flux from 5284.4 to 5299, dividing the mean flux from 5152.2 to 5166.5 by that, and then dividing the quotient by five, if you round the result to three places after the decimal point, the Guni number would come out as 0.182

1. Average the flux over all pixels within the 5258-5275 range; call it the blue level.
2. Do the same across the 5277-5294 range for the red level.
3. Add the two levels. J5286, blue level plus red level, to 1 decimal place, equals 27.1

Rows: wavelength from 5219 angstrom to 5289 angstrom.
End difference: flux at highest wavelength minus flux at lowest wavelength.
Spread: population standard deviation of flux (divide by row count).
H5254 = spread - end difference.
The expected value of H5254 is -1.1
